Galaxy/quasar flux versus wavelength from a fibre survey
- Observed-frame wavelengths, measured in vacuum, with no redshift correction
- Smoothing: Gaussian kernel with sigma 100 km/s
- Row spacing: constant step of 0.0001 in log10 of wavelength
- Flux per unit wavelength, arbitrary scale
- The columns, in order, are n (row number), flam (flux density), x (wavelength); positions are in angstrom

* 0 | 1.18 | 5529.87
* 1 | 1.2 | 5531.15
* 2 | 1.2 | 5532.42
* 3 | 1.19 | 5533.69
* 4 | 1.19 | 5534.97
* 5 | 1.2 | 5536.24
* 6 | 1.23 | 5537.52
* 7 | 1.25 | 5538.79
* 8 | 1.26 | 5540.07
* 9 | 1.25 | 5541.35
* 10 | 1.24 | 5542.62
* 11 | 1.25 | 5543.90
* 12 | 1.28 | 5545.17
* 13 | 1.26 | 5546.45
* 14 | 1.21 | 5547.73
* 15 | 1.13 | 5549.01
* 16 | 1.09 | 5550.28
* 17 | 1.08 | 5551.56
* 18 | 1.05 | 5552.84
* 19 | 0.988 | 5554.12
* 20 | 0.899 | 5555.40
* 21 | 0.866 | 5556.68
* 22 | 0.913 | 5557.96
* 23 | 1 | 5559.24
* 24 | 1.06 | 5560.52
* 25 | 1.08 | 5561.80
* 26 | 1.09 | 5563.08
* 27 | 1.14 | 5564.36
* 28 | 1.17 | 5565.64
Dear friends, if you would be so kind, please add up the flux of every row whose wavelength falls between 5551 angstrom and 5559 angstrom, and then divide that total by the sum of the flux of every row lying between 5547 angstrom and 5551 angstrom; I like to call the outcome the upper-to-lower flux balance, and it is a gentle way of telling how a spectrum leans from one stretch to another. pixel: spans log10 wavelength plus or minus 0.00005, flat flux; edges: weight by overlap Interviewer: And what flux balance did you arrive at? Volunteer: 1.7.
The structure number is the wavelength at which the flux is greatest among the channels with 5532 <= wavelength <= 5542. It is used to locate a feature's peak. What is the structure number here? 5540.07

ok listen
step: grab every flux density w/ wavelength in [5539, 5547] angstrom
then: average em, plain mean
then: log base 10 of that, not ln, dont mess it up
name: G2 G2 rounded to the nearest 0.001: 0.099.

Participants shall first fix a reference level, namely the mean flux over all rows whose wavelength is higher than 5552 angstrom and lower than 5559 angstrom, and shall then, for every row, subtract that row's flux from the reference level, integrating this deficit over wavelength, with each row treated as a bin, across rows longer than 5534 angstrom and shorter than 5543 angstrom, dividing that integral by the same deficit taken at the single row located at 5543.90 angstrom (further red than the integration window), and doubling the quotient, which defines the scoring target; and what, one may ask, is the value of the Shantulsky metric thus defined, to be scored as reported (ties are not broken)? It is 17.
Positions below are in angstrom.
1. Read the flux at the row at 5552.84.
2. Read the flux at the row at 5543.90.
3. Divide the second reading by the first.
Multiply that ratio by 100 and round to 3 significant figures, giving 119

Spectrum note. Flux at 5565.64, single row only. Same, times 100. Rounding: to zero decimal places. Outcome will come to 117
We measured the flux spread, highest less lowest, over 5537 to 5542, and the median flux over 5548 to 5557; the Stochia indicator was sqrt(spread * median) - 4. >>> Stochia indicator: -3.82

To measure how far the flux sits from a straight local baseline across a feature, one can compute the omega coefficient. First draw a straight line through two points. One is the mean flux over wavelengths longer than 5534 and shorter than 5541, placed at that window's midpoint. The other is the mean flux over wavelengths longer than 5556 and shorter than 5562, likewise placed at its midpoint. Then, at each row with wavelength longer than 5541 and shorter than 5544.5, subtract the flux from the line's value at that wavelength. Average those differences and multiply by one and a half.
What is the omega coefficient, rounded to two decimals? -0.12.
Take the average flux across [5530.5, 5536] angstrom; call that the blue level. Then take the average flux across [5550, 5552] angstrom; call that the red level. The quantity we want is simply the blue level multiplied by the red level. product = 1.30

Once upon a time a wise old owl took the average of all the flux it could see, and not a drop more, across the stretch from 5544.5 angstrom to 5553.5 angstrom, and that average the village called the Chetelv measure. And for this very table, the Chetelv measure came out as 1.16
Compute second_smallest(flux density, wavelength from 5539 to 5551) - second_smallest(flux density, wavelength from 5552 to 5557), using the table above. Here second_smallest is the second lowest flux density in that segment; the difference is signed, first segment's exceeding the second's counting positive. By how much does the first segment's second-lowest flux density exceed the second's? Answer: 0.231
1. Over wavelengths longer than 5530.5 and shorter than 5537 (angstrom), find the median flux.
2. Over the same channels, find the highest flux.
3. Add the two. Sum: 2.40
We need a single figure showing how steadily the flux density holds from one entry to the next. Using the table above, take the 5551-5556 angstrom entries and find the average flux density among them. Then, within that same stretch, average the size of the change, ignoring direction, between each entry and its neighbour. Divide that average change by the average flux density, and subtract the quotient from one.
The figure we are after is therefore 0.94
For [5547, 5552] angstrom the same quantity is 0.96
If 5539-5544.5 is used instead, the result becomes 0.99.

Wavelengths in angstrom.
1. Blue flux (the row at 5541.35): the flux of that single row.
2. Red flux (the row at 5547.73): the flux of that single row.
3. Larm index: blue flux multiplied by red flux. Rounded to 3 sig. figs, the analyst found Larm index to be 1.51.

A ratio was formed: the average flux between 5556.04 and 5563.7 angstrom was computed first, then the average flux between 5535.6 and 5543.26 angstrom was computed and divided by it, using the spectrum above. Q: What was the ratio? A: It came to 1.24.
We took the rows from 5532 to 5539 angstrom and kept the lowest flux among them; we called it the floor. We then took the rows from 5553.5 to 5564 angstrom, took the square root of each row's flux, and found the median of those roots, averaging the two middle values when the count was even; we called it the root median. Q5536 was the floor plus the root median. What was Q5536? 2.19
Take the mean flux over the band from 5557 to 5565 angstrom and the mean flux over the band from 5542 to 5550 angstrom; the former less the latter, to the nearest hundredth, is -0.18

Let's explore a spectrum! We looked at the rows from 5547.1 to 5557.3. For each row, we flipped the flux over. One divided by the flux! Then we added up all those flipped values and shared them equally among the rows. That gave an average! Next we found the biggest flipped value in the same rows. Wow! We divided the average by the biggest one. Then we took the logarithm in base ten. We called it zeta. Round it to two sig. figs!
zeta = -0.074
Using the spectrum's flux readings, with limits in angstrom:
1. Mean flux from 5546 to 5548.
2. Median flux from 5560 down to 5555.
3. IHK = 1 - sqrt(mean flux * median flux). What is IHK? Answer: -0.058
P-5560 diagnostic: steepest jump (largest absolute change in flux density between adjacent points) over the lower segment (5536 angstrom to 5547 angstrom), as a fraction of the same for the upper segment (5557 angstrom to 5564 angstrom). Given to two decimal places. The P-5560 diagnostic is 0.34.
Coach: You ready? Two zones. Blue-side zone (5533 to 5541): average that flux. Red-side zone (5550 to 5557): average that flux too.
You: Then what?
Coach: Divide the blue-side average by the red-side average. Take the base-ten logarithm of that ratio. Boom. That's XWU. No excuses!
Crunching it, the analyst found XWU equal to 0.088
